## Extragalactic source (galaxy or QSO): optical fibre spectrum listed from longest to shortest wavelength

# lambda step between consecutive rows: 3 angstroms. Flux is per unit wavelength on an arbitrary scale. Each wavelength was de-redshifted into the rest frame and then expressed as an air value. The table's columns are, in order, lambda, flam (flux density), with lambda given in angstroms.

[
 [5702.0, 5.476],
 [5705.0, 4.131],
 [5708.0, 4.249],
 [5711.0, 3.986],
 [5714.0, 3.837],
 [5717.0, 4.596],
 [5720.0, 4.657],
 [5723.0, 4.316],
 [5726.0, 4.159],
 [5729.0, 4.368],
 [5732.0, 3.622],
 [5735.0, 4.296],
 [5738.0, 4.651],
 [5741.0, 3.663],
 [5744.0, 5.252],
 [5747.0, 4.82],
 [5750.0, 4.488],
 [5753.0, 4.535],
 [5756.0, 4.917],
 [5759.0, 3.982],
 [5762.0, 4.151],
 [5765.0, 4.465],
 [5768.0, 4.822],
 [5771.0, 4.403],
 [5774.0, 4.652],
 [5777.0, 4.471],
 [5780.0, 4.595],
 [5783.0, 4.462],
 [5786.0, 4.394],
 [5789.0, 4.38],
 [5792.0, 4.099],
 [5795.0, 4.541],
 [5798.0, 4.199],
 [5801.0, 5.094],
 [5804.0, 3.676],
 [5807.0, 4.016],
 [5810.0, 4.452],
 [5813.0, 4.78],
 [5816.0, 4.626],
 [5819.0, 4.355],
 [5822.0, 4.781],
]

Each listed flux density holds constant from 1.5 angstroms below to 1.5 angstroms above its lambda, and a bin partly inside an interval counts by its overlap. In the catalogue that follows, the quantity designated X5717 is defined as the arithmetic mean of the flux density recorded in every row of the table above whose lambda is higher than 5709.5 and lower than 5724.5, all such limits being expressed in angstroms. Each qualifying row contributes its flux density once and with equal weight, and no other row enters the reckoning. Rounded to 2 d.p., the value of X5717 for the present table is 4.28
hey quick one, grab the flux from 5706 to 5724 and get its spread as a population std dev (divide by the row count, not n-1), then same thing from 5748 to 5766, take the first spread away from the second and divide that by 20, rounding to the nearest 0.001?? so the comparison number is 0.000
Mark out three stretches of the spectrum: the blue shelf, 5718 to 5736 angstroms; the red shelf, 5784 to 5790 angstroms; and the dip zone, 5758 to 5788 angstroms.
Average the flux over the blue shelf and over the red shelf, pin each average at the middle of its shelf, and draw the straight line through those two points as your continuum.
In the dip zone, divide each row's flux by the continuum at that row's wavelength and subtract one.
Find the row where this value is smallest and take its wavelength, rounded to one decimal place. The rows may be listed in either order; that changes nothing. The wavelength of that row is 5759.0 angstroms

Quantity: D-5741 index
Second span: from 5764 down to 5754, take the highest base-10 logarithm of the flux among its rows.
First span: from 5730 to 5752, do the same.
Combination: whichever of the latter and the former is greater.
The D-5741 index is 0.720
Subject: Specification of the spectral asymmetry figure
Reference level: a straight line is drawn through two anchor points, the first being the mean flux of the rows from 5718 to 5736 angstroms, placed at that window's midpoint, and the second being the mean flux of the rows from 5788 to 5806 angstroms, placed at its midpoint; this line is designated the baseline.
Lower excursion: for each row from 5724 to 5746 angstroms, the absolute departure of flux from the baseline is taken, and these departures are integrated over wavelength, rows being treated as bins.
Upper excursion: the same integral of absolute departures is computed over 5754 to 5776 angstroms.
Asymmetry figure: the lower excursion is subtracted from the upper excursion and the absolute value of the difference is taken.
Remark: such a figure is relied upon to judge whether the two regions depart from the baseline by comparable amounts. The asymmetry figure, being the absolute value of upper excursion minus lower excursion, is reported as 1.9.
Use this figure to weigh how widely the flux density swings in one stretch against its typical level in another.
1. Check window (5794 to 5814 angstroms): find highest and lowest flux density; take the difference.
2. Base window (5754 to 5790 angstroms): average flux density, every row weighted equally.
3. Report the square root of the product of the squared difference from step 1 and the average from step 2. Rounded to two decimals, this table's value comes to 3.00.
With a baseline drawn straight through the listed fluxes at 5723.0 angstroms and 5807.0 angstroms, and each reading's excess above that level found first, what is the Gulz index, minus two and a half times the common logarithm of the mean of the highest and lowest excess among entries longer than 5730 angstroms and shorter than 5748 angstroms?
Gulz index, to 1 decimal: 1.9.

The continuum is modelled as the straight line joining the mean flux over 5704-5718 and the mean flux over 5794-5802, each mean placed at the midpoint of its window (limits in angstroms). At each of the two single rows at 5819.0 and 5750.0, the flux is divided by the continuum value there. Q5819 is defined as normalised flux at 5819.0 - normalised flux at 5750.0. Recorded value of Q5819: -0.11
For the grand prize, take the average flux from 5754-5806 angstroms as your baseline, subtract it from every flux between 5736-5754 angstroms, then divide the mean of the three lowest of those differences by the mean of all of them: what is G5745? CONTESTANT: -1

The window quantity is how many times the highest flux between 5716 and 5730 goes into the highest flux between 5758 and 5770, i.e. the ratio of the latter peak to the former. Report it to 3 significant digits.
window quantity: 1.04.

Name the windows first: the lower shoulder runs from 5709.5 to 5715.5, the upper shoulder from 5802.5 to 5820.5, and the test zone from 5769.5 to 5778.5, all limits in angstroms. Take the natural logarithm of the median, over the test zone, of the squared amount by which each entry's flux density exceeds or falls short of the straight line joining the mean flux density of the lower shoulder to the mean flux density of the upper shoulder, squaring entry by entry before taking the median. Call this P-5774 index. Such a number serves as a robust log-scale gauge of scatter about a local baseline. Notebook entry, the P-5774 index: -2.4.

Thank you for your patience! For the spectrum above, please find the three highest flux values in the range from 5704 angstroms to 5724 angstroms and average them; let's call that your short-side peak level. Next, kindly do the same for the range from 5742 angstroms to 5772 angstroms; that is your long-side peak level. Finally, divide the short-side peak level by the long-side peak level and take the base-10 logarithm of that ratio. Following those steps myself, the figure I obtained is -0.04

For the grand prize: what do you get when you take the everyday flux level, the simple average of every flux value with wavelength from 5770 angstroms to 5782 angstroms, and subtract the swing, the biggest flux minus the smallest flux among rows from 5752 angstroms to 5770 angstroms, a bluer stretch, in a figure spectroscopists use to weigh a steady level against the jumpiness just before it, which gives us 3.60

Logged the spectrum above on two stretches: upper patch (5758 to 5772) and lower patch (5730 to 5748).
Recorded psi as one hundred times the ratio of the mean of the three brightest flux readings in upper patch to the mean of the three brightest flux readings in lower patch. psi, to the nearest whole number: 93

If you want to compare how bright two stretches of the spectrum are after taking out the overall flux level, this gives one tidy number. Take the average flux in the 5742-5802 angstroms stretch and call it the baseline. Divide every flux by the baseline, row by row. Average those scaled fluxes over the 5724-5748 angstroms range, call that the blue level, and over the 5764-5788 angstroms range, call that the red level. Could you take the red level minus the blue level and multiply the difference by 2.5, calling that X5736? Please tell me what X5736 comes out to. 0.10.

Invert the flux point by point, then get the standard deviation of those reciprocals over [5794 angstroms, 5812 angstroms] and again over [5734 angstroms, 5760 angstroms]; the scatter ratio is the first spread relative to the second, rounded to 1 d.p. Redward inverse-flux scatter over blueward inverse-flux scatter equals 1.0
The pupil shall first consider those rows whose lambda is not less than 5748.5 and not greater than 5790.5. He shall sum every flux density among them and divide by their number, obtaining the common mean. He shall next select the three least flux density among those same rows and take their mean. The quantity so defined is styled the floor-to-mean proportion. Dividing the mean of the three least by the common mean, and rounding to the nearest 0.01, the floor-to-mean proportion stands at 0.93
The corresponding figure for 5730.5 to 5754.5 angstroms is 0.87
